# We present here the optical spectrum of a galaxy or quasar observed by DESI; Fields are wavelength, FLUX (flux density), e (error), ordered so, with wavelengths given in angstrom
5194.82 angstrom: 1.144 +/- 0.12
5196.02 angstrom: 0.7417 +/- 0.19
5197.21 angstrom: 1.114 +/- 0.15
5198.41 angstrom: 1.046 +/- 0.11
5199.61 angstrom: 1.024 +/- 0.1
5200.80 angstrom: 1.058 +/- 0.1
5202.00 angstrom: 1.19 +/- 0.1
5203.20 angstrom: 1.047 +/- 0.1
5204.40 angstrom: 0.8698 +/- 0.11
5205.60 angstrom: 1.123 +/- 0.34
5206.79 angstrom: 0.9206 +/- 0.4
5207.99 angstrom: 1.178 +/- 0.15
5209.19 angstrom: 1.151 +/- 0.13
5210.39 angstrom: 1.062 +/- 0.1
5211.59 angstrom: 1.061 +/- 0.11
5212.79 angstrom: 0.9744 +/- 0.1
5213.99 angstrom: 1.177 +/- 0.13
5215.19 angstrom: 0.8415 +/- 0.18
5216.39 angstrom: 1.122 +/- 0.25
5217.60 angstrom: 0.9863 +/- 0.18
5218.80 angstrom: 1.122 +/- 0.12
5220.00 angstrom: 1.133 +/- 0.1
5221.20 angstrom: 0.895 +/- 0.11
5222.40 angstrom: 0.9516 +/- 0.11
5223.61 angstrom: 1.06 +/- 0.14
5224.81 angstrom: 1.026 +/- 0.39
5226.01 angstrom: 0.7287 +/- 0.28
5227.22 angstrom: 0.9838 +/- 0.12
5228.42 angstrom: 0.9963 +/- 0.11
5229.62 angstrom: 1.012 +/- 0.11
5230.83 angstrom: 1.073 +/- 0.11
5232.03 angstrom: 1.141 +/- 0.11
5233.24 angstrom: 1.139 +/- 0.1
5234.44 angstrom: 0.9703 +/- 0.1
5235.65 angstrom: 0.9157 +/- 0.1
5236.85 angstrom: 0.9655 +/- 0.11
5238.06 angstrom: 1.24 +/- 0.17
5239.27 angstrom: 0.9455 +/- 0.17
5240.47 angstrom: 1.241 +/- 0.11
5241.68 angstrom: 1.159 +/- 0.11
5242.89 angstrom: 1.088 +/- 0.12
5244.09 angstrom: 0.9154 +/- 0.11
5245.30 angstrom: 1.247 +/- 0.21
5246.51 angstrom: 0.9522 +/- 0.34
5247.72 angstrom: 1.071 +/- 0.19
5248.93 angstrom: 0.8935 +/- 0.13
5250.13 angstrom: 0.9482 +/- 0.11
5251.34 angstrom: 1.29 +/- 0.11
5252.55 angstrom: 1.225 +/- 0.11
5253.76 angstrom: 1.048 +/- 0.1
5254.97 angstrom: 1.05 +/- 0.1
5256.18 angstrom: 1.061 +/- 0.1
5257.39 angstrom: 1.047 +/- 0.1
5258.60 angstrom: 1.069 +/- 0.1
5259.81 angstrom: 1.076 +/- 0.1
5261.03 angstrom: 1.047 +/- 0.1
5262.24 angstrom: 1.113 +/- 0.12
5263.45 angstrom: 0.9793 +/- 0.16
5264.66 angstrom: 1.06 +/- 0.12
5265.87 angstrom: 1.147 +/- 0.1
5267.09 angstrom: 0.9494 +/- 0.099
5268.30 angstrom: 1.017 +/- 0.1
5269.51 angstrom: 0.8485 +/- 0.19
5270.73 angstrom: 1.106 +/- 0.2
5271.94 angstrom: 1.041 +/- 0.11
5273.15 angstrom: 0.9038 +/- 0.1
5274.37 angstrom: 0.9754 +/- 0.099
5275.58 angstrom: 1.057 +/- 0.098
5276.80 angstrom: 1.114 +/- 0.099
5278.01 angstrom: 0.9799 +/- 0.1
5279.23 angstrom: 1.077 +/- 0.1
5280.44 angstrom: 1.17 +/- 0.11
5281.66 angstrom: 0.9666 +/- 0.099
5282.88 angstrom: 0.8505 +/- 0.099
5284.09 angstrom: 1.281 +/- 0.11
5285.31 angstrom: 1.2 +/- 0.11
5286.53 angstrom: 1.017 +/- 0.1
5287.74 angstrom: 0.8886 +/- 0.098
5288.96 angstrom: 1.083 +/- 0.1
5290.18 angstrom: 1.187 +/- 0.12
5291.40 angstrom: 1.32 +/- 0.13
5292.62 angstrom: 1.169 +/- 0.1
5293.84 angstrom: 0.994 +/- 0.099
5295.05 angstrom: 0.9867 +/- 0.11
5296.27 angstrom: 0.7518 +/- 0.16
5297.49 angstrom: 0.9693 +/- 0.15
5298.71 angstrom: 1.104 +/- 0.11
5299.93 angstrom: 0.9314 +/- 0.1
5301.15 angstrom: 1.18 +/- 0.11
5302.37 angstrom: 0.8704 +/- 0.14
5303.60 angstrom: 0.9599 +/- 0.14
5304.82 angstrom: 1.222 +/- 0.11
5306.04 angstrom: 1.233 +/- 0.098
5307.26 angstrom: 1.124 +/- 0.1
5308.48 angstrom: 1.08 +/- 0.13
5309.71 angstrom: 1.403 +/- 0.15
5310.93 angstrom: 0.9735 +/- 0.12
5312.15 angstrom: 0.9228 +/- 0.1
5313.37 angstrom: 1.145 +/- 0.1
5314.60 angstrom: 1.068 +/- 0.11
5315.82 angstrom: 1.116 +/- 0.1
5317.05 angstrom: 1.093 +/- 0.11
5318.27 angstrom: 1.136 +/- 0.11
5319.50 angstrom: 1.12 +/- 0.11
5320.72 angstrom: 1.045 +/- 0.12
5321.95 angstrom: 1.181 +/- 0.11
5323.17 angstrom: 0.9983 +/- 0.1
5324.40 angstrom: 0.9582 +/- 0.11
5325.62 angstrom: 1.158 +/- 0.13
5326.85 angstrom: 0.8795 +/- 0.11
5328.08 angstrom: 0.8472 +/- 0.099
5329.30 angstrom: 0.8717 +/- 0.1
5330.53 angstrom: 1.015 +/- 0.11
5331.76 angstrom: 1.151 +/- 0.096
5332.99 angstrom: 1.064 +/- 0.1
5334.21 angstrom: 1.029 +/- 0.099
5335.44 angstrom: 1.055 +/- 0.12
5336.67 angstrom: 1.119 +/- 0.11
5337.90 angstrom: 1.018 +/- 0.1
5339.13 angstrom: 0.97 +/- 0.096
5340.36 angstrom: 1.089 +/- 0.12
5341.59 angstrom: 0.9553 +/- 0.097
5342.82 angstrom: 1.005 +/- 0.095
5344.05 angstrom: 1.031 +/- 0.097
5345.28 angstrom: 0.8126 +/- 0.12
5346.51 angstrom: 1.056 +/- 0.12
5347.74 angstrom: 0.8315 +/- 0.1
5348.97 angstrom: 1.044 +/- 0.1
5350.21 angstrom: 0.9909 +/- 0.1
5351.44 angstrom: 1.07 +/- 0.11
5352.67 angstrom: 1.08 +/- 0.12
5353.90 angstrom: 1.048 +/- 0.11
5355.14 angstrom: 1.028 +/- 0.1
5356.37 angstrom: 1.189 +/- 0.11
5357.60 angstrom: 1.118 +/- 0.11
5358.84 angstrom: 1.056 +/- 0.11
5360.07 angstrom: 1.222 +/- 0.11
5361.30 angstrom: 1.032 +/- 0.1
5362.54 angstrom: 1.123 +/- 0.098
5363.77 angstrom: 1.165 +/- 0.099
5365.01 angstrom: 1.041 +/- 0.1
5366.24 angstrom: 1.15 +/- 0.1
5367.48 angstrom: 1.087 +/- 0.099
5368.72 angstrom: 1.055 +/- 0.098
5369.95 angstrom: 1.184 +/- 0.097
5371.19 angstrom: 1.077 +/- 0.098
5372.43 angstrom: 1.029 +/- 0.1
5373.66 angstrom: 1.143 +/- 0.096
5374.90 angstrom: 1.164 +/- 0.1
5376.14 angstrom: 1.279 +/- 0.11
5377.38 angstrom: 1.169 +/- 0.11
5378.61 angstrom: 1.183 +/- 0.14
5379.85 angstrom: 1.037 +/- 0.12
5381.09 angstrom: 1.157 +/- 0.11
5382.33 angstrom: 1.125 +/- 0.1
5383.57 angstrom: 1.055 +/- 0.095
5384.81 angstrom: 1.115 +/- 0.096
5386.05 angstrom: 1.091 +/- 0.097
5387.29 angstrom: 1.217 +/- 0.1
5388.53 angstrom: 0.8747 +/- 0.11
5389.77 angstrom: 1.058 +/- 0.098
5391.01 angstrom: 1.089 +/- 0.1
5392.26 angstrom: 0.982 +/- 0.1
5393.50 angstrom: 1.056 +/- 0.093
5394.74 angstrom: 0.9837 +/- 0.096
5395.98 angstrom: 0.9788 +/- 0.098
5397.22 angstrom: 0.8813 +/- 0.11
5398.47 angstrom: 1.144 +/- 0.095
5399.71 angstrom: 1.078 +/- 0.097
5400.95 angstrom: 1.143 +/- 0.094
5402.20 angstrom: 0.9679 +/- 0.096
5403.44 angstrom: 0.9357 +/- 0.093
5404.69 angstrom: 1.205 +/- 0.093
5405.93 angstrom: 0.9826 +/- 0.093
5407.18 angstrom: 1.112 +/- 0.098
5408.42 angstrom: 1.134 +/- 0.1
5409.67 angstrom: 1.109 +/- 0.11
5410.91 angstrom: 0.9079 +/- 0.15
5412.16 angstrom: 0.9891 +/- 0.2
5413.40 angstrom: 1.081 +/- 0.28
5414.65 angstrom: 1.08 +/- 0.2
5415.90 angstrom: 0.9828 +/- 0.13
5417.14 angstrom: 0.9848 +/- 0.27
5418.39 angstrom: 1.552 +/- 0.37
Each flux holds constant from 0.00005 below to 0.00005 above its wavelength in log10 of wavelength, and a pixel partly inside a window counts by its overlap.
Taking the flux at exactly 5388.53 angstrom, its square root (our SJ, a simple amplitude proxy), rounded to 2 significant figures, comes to 0.94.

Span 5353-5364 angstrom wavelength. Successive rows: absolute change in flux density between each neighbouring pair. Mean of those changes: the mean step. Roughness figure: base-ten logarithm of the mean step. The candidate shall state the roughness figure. -1.00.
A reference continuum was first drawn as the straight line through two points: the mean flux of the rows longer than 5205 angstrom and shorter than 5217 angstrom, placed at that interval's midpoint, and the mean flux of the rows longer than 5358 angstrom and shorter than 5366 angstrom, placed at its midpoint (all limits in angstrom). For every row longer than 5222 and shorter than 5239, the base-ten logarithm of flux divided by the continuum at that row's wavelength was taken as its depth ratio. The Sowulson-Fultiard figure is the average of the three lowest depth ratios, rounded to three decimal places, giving -0.094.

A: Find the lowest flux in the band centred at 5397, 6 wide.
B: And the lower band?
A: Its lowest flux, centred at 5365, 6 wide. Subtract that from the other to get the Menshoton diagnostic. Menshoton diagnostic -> -0.2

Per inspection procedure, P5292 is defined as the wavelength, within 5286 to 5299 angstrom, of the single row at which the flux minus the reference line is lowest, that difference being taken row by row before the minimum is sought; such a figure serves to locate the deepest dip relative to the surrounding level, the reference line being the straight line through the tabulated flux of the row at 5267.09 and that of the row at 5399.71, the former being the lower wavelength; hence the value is 5296.27 angstrom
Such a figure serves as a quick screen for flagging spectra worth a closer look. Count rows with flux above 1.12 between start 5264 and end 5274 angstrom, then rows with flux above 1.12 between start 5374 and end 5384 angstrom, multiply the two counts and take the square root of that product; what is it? 2.45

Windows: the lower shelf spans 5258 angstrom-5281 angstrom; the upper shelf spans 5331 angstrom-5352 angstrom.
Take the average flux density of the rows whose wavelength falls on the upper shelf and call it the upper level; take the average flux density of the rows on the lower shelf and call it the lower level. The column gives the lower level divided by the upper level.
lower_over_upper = 1.02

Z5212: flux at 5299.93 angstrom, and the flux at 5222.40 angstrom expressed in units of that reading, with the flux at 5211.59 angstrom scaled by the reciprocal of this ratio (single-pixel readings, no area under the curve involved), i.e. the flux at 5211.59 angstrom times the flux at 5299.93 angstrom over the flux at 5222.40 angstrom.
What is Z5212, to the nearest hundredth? 1.04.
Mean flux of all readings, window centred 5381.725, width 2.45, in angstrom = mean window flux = 1.14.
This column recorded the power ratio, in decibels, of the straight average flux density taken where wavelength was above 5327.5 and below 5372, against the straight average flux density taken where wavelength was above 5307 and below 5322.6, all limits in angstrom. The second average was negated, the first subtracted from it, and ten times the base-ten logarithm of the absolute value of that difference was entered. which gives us 3.33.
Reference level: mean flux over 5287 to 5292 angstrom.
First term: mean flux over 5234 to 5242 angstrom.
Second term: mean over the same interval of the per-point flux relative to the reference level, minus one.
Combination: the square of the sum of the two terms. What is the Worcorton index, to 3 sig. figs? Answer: 1.02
